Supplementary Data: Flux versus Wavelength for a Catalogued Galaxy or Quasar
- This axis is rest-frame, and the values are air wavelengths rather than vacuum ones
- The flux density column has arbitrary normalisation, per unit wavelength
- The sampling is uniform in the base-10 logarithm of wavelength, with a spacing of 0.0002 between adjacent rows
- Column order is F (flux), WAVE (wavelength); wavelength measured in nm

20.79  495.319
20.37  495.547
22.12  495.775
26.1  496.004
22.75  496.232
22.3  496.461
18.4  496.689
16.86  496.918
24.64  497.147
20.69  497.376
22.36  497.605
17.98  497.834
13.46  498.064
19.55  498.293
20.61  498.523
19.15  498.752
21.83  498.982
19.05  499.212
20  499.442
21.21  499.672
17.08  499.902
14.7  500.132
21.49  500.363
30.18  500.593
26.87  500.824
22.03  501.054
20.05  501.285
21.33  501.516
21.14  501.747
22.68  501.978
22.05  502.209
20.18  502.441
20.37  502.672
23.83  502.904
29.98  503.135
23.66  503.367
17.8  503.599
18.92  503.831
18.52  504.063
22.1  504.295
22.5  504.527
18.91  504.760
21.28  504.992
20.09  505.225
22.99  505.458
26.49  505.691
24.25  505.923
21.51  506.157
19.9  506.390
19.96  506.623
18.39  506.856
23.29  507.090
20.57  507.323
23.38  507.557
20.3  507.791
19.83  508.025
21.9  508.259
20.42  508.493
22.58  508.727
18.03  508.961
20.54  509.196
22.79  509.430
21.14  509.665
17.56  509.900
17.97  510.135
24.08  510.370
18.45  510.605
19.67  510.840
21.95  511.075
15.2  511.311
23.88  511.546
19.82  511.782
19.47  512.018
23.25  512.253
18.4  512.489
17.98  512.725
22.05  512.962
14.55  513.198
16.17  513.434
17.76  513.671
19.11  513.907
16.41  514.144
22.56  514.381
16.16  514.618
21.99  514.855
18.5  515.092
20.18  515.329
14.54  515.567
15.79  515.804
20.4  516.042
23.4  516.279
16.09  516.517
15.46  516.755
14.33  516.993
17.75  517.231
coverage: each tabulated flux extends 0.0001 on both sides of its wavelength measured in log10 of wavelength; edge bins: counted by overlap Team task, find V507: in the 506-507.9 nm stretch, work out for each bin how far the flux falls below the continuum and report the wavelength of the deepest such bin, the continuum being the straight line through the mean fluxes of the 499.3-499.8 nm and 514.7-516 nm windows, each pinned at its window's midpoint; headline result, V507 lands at 506.856 nm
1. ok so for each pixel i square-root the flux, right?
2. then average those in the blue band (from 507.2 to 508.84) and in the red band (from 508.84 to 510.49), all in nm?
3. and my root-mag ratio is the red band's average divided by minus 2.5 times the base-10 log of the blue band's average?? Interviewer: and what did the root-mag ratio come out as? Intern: -2.71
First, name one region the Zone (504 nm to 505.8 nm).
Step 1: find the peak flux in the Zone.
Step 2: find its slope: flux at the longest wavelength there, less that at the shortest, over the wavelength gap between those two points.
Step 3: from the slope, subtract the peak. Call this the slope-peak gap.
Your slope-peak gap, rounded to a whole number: -22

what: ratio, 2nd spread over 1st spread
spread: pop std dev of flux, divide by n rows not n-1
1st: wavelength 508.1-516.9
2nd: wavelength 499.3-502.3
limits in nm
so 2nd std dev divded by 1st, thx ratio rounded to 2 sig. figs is 1.3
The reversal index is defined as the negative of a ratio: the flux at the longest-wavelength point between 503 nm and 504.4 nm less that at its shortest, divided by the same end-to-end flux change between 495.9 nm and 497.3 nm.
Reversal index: -5.4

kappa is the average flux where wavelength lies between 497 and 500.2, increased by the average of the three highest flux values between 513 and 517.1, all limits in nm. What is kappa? 42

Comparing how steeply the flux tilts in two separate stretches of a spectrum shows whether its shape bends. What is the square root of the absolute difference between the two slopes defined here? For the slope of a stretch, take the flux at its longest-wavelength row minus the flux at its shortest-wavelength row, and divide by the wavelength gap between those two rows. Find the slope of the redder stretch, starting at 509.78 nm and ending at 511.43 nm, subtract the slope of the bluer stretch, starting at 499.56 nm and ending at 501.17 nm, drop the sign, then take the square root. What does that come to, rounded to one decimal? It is 1.5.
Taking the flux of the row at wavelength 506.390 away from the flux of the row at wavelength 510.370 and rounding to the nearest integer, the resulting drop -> 4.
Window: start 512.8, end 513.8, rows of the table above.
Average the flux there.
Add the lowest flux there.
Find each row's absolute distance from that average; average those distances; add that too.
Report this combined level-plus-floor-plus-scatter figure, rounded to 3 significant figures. 34.5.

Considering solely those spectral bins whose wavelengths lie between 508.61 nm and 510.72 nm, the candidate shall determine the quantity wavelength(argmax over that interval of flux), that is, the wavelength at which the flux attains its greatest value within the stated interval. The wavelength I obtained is 510.370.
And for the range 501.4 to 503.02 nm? 502.904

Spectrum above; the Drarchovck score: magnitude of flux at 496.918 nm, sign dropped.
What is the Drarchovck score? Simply 16.9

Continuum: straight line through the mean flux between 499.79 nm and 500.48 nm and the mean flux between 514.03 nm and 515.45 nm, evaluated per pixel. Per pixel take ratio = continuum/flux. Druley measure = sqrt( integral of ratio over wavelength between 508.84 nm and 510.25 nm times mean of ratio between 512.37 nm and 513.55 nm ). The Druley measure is 1.2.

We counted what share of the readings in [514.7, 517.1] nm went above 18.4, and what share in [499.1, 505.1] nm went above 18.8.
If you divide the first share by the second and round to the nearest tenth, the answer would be 0.6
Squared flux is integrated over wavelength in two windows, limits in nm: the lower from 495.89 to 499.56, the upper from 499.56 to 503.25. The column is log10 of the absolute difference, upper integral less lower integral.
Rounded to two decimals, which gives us 2.51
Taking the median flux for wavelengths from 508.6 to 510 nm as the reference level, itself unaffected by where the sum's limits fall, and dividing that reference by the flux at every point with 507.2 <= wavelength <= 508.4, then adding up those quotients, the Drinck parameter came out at 4.93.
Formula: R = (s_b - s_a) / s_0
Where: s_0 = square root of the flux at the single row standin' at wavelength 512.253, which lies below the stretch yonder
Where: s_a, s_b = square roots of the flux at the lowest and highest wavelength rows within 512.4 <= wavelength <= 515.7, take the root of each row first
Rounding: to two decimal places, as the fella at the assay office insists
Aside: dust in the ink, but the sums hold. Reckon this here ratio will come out -0.10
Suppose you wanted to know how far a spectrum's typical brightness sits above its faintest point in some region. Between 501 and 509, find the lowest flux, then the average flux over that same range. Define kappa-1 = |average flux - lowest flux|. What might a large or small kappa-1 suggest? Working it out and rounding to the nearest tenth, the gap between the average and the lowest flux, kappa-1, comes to 3.7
